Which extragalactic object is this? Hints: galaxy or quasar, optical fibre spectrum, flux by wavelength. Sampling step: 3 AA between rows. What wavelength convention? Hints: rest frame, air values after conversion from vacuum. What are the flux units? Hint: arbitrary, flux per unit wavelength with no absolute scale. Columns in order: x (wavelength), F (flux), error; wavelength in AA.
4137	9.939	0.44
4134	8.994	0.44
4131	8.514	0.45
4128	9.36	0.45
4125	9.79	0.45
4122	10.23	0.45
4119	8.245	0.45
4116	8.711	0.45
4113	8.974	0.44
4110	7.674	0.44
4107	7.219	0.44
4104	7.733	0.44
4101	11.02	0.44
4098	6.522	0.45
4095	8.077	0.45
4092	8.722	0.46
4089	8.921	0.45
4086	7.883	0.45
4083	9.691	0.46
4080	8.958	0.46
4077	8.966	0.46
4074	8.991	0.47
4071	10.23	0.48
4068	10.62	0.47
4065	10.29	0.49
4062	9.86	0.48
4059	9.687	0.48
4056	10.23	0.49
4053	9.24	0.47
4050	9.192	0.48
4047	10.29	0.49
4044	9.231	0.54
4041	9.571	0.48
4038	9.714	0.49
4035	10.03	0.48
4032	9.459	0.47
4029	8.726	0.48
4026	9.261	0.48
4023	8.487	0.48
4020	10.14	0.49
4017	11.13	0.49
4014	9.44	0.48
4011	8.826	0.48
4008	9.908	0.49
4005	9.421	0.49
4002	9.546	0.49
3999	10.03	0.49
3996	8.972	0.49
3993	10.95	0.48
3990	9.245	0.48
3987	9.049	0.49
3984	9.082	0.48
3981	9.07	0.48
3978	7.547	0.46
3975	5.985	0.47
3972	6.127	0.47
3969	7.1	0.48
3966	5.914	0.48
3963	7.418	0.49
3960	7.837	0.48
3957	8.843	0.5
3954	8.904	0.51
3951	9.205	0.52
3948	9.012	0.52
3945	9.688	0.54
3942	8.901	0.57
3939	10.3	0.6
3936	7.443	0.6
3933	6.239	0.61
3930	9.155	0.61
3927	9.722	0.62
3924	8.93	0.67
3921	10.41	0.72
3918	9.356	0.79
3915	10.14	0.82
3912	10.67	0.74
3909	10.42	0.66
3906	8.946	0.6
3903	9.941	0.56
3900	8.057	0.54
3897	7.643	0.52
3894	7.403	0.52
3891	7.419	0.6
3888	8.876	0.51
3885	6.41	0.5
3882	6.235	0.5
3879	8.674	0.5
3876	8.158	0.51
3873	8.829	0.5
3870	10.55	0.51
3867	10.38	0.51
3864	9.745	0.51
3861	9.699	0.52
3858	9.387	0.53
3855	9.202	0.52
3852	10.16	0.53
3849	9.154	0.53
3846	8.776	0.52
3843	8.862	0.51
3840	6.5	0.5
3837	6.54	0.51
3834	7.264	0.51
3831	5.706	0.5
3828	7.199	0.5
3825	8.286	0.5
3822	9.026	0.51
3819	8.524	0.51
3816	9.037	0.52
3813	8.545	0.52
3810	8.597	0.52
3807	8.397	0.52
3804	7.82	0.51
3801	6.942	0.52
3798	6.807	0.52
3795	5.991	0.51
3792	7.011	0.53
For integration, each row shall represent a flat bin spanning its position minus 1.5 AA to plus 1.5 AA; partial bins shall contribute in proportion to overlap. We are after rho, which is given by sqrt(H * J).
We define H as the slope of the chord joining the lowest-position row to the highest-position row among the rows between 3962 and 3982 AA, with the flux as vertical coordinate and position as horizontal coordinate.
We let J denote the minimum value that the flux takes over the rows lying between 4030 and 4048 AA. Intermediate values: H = 0.092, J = 9.231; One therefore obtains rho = 0.9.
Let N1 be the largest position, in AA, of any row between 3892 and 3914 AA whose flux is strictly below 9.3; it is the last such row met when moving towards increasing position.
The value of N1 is 3906 AA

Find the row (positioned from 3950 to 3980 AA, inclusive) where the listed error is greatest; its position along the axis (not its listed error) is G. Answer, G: 3951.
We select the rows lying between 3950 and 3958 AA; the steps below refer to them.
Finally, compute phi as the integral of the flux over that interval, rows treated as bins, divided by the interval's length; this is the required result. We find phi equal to 9.0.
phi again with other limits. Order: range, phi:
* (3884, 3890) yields 7.7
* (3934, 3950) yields 9.0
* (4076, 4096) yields 8.8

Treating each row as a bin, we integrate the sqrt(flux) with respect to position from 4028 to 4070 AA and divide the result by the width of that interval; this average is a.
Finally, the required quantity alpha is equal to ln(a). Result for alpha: 1.14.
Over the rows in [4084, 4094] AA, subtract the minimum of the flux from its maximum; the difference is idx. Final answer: 1.0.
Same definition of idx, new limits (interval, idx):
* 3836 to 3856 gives 3.7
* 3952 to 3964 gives 1.5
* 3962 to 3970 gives 1.5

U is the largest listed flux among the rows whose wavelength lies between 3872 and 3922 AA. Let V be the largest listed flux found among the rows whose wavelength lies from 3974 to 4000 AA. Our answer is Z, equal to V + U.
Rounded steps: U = 10.67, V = 10.95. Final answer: 21.6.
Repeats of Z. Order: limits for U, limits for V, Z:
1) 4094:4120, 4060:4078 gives 21.6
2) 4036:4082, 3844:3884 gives 21.2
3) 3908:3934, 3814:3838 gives 19.7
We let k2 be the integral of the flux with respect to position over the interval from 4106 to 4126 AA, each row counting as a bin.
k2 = 174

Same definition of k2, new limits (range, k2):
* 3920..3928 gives 77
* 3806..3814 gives 68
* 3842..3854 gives 111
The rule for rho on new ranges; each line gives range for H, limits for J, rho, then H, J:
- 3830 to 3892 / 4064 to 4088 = 0.5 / 0.029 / 7.883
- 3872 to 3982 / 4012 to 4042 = 0.1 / 0.002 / 8.487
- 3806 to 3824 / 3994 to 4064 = 0.6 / 0.042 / 8.487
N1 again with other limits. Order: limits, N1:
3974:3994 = 3990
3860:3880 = 3879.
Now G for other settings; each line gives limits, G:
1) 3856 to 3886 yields 3858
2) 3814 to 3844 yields 3816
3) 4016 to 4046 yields 4044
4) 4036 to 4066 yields 4044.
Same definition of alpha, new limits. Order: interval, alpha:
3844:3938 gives 1.09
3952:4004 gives 1.06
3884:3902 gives 1.02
